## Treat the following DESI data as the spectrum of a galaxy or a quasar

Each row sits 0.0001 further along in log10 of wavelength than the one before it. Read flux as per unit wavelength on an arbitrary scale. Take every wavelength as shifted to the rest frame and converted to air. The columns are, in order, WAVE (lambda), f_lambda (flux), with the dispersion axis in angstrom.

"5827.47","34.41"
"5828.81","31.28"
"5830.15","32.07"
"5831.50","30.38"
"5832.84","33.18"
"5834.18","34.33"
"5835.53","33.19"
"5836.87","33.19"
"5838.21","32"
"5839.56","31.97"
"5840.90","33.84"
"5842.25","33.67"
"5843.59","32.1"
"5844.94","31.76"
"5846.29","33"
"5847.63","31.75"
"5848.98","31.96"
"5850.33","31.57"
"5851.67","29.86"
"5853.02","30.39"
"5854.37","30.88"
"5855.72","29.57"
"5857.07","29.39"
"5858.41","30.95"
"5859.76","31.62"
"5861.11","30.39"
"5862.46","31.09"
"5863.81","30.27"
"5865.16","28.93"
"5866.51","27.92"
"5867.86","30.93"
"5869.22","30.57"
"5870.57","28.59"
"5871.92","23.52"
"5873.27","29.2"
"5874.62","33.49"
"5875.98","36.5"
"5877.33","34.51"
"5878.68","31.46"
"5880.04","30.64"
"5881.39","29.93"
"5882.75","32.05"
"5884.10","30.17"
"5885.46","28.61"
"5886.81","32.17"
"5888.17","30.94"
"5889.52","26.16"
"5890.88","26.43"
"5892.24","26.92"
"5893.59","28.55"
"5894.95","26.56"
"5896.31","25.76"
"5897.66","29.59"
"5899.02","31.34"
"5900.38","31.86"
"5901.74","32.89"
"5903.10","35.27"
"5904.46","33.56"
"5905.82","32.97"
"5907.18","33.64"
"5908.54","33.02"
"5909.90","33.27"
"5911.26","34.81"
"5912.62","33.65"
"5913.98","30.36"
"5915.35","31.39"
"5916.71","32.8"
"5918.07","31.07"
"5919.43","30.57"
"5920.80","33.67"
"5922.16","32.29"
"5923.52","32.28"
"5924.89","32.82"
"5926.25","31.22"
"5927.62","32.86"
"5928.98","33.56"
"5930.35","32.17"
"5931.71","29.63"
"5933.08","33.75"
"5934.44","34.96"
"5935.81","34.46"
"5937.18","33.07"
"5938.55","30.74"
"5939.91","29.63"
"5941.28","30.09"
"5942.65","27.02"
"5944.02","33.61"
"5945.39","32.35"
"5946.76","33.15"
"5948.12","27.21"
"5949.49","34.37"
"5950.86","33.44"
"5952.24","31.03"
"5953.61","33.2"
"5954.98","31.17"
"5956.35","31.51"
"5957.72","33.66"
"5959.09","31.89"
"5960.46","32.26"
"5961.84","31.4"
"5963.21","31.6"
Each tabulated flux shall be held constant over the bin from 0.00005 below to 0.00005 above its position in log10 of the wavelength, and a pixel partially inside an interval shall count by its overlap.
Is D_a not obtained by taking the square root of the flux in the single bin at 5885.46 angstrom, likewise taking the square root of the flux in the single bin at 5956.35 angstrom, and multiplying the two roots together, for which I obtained 30.0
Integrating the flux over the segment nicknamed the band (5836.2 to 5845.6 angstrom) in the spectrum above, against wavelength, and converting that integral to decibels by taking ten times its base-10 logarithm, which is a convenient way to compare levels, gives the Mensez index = 24.9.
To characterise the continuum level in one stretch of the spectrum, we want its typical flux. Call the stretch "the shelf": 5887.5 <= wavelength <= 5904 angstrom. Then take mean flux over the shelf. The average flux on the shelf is 29.4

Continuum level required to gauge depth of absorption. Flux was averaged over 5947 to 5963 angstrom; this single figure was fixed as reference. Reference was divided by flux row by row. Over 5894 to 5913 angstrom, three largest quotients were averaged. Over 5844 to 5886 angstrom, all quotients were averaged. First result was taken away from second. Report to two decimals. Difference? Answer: -0.13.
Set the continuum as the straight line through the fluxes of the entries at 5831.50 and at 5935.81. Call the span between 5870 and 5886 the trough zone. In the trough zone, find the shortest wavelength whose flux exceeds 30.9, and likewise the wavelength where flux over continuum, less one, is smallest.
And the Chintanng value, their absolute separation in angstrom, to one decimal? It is 2.7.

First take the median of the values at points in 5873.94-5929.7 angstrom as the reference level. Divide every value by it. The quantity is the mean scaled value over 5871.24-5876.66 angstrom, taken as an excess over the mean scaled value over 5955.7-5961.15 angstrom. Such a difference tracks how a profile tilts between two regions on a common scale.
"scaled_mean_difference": -0.052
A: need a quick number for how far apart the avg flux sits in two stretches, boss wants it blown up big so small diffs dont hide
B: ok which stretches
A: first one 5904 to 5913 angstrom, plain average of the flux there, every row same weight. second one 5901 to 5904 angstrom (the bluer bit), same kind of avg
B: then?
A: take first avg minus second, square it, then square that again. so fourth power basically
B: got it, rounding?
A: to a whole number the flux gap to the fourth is 0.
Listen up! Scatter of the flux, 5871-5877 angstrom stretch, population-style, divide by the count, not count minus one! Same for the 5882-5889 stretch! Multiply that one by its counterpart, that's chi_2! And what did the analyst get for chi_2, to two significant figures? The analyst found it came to 6.4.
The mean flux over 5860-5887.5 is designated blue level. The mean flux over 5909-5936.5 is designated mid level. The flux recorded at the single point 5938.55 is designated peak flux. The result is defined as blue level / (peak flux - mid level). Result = -17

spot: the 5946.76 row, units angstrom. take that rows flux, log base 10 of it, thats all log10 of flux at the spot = 1.52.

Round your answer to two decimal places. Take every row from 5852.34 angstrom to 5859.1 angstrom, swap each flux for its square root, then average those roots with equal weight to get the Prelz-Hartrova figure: 5.50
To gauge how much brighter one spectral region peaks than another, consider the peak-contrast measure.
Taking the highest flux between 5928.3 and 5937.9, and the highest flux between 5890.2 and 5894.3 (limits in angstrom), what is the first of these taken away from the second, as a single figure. -6.4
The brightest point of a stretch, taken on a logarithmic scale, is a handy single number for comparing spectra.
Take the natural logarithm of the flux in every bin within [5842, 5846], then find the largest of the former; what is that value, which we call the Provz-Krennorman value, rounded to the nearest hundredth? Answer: 3.52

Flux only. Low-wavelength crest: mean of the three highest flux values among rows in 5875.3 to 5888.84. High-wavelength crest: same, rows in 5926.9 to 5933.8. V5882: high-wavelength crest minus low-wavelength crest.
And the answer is -1.0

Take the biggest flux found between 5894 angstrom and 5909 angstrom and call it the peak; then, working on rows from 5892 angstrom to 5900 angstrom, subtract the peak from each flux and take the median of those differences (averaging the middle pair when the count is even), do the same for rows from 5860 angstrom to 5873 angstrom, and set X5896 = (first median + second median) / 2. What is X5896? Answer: -6.3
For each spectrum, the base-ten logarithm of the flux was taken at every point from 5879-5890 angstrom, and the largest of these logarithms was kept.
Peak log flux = 1.51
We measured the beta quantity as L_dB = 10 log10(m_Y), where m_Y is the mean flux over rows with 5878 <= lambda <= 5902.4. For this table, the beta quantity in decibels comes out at 14.7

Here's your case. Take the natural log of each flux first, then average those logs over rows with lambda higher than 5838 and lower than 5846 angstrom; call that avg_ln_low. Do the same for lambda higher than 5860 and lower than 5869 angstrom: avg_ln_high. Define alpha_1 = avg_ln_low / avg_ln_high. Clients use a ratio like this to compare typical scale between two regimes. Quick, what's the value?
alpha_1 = 1.02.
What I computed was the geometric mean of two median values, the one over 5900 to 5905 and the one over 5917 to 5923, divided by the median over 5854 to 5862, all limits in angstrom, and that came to 1.06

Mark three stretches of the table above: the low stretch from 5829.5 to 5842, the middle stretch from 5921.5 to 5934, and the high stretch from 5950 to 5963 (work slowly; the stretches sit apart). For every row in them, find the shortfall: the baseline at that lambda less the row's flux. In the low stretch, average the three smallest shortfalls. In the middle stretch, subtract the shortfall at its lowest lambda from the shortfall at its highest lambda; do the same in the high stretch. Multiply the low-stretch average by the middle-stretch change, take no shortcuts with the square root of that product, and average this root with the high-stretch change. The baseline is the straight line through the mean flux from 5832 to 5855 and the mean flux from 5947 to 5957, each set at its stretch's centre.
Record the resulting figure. 1.7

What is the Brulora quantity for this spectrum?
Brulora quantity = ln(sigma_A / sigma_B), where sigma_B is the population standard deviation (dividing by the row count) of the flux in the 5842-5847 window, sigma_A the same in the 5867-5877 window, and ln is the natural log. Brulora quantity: 1.6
